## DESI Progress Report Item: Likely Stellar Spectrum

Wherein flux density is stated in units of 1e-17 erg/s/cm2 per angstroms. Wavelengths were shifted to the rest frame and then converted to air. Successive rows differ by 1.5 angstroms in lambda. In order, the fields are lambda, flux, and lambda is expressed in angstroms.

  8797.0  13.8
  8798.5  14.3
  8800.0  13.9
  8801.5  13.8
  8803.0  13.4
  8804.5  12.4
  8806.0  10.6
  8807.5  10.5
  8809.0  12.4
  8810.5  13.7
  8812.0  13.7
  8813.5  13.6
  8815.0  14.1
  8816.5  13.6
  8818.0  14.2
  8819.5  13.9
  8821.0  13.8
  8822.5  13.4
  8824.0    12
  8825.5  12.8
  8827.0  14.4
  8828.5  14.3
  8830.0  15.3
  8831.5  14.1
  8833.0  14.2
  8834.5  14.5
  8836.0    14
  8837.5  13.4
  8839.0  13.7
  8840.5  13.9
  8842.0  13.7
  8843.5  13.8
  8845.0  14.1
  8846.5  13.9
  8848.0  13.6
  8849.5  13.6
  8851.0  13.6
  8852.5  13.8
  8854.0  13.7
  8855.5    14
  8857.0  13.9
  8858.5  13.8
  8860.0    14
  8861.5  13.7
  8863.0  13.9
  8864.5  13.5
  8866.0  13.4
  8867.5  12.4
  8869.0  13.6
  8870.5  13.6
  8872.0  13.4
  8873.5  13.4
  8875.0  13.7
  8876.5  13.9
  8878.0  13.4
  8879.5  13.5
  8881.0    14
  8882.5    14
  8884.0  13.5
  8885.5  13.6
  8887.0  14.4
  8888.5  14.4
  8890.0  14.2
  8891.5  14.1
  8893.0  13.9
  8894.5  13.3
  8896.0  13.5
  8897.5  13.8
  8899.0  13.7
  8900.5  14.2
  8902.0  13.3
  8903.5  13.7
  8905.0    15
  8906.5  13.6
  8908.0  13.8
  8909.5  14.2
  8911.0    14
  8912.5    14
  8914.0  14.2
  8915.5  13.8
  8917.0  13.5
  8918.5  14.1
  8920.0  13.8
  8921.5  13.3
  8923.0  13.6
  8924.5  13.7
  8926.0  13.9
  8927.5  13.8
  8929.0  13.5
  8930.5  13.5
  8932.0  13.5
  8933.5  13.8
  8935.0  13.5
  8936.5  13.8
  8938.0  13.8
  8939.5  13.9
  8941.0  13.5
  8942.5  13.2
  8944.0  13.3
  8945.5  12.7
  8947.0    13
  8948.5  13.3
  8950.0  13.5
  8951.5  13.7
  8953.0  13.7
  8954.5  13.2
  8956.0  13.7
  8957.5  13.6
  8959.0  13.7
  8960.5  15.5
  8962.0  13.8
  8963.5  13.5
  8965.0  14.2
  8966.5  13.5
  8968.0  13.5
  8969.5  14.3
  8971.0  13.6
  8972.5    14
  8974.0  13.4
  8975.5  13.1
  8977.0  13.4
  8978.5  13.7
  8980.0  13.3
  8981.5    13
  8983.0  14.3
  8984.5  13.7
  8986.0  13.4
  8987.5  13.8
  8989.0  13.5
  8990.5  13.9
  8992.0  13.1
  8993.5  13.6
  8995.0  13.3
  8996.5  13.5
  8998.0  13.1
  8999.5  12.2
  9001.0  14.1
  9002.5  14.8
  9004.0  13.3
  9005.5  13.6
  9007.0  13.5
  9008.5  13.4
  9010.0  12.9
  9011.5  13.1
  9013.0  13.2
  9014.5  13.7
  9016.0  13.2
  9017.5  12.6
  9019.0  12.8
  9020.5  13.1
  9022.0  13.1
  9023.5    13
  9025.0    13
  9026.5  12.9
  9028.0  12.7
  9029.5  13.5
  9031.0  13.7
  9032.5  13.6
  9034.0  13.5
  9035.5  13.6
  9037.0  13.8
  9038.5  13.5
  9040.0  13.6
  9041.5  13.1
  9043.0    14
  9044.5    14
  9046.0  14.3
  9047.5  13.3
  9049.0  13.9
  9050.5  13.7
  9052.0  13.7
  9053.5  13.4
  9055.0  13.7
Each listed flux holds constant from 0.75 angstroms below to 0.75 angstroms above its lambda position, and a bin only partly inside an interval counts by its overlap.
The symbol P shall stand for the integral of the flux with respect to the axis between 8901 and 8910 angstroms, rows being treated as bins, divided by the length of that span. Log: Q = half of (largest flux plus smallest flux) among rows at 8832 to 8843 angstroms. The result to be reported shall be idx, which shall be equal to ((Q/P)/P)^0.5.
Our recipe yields 0.268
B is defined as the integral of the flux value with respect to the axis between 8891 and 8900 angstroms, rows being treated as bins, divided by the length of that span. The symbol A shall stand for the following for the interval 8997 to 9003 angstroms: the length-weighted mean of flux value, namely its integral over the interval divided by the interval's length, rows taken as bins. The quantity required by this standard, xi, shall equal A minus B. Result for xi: -0.22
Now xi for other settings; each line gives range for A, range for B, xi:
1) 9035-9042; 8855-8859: -0.37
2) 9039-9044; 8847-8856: -0.13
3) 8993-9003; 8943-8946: 0.44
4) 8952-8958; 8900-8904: -0.15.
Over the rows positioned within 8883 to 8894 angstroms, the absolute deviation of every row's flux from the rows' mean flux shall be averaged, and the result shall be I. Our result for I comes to 0.30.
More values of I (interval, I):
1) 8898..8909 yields 0.40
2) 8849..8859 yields 0.12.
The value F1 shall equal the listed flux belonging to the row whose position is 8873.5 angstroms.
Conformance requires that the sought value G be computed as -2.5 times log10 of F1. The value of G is -2.82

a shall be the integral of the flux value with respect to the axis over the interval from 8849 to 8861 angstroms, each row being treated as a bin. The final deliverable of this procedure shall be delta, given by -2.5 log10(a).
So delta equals -5.55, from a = 166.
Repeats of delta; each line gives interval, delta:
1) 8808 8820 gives -5.53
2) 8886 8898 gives -5.56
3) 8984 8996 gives -5.53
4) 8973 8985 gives -5.52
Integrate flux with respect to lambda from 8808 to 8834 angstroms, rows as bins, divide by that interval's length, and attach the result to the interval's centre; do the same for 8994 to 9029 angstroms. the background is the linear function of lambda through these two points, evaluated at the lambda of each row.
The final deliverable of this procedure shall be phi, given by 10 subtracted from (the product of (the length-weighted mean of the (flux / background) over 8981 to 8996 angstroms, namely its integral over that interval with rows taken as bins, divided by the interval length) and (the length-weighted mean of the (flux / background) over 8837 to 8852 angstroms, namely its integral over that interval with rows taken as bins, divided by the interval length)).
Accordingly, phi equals -8.97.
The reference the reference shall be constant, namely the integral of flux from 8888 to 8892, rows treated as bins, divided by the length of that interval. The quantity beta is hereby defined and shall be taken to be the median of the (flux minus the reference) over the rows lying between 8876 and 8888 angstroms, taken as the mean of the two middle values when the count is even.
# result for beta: -0.48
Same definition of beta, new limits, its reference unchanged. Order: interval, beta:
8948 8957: -0.63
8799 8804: -0.43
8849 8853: -0.63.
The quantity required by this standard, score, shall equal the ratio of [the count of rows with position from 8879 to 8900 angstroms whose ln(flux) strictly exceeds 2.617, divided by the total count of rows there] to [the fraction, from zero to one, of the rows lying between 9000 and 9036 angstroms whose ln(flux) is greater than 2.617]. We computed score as 3.86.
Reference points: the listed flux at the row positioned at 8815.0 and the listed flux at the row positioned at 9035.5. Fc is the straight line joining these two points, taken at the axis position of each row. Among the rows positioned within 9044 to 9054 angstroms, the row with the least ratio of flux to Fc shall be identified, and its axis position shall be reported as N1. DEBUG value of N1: 9047.5 angstroms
